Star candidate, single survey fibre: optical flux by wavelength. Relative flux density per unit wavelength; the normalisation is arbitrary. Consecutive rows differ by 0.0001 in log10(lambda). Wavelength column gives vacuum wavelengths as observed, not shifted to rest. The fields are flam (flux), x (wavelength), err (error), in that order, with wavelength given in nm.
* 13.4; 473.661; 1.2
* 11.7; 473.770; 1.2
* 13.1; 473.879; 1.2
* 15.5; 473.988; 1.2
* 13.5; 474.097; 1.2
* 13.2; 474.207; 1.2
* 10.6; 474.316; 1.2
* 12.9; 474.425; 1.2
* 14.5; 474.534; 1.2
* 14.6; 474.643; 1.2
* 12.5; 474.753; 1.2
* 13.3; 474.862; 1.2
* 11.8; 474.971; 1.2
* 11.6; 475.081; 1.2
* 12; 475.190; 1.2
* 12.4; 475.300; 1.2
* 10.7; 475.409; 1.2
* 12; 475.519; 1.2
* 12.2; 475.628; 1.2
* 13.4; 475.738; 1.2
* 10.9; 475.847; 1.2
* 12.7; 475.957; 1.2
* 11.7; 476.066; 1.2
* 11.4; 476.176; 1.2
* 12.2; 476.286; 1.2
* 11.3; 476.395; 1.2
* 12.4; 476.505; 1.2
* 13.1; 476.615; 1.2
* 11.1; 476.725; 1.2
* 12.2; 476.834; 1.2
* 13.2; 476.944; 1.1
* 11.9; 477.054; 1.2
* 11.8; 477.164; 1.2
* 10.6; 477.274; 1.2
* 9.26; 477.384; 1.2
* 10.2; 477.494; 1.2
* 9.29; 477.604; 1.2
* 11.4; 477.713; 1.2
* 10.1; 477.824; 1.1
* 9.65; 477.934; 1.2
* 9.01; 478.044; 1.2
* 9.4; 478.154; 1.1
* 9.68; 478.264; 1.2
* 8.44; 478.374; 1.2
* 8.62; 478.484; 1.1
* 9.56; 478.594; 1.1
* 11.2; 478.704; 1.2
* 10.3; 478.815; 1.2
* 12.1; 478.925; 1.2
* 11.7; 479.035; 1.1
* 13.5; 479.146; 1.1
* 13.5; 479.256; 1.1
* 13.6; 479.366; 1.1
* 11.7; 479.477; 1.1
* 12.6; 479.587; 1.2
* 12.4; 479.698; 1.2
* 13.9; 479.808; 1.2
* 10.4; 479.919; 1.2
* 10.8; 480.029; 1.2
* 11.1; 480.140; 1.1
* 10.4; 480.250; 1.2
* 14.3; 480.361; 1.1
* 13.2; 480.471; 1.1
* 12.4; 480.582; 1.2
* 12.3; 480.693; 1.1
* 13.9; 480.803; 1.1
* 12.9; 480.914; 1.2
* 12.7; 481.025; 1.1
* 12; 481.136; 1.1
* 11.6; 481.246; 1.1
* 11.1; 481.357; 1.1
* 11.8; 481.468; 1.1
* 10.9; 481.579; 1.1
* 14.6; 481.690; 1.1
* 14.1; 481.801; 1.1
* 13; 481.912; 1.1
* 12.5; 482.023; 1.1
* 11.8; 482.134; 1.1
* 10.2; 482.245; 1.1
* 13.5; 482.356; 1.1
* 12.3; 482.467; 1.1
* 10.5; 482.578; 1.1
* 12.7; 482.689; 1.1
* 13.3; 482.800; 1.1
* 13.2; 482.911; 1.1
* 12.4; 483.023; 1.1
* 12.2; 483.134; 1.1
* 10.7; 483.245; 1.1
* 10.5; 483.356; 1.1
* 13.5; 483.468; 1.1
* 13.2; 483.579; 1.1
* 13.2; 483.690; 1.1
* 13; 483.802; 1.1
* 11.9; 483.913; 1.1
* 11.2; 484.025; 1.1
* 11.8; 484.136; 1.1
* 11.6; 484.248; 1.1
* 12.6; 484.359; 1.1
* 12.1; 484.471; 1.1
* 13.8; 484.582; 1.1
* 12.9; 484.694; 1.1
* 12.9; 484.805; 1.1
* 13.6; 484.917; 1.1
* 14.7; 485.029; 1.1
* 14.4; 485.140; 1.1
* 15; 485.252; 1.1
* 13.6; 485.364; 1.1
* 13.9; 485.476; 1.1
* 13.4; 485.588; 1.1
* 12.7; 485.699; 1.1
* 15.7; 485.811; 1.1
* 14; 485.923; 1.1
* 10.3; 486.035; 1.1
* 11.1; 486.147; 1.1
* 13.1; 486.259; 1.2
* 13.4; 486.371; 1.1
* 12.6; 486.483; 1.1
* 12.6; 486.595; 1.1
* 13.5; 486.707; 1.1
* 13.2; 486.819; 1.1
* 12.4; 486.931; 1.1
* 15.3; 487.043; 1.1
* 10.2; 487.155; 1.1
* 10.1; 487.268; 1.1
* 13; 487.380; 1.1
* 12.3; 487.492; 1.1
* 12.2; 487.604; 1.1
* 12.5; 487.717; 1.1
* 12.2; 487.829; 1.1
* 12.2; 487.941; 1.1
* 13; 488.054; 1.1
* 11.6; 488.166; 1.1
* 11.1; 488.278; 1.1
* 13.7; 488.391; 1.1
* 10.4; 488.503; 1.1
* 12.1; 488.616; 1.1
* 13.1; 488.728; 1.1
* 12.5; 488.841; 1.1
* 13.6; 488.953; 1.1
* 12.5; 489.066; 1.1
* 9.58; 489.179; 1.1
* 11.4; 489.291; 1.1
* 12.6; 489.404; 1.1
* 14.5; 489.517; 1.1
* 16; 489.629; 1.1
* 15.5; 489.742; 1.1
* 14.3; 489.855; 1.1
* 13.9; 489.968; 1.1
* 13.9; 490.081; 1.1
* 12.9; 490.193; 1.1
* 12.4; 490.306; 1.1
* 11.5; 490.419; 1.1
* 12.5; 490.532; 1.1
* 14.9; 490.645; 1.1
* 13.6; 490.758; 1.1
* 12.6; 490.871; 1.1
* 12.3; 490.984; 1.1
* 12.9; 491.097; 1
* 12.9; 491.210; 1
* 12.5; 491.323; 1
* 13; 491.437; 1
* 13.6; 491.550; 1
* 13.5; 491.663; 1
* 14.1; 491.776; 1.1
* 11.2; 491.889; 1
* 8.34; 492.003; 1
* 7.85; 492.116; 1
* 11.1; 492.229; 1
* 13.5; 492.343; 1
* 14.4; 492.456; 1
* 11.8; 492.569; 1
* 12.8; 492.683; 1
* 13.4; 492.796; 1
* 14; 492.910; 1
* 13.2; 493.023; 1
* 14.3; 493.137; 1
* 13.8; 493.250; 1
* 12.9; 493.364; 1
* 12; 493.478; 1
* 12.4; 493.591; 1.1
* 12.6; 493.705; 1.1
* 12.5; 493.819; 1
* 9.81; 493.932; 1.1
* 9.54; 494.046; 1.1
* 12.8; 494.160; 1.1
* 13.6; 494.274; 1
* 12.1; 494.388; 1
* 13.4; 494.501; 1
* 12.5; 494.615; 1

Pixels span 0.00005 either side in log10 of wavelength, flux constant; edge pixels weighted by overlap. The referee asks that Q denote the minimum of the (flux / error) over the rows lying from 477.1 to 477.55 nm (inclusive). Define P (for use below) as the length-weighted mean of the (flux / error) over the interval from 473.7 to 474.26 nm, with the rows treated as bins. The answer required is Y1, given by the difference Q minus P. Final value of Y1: -3.4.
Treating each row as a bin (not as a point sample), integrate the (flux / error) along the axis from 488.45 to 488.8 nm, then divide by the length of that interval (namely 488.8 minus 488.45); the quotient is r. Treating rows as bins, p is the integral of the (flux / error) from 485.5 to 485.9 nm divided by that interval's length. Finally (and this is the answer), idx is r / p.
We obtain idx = 0.853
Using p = 12.7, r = 10.8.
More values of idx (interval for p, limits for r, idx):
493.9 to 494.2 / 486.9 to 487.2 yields 1.197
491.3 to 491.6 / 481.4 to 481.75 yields 0.863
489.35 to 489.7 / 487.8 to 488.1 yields 0.863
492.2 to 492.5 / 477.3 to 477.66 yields 0.617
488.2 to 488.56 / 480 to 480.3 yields 0.872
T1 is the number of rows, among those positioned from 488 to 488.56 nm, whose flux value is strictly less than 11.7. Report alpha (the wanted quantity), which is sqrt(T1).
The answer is 1.73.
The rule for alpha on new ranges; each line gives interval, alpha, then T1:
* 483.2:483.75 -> 1.41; 2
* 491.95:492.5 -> 1.73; 3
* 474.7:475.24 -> 1.00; 1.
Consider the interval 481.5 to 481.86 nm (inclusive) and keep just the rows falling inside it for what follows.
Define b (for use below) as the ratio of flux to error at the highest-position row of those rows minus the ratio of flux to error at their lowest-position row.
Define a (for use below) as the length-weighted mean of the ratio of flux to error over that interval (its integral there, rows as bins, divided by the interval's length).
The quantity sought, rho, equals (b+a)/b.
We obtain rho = 5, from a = 11.9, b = 2.9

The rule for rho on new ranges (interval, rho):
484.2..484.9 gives 11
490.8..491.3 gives 9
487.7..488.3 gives -8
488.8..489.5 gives 123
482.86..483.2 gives -12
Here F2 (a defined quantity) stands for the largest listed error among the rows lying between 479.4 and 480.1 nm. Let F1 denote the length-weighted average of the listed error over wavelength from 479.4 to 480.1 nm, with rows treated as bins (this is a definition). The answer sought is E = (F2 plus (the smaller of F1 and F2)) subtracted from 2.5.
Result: 0.12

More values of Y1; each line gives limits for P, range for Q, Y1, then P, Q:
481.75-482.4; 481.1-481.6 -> -1.4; 11.4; 9.9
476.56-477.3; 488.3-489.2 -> -1.5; 10.2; 8.7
